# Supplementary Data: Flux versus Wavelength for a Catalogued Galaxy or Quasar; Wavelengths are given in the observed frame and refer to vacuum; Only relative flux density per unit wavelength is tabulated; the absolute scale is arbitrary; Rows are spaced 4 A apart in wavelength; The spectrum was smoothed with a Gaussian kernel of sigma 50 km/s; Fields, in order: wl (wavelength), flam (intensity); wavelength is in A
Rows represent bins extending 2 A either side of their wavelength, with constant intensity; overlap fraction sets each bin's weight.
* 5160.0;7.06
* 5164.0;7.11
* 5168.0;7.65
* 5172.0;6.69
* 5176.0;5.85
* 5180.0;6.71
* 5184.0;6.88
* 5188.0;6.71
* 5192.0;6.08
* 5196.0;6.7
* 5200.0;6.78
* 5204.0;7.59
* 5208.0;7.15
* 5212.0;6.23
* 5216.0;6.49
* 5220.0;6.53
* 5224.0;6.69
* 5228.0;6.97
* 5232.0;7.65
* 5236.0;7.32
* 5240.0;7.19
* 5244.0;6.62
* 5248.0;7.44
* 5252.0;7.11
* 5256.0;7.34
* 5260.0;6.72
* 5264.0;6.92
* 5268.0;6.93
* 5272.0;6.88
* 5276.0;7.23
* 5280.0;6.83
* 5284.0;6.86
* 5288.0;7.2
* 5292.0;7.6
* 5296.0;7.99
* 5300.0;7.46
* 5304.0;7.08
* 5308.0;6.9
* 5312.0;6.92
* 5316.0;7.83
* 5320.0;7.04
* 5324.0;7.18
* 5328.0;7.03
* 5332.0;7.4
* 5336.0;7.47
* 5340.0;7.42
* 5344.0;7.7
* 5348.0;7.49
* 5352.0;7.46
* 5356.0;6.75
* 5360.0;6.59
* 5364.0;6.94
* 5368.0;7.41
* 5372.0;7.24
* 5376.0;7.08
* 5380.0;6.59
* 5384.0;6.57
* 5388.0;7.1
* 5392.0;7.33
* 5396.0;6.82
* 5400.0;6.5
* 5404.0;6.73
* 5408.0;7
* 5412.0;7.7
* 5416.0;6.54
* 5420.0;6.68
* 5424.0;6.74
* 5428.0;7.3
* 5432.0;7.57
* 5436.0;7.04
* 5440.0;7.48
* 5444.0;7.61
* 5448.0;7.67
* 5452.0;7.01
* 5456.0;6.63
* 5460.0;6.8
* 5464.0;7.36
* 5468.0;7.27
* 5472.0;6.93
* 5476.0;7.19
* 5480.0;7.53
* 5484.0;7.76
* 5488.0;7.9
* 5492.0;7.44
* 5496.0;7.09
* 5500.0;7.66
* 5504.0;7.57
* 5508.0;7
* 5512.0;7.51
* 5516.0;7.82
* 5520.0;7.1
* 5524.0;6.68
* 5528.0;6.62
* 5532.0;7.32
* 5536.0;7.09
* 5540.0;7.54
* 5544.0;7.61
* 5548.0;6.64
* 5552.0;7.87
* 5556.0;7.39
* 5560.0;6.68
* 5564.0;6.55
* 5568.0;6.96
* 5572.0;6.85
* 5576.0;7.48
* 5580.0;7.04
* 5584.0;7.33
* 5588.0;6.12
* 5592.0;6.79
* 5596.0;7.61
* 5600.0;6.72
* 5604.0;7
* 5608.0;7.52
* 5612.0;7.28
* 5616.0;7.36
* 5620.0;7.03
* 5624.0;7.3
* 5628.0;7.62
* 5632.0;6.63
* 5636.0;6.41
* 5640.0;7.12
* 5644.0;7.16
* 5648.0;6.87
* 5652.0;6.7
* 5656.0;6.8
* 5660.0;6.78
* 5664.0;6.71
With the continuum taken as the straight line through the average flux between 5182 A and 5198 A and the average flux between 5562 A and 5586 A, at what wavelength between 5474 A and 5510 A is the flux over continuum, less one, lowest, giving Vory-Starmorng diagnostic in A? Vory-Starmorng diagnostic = 5508.0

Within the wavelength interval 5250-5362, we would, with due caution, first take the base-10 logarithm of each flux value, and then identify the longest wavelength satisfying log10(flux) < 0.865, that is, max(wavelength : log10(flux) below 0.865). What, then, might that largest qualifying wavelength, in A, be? 5360.0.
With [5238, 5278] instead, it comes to 5276.0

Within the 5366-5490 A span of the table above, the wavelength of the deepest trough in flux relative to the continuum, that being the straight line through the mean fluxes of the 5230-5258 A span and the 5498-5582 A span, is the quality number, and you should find 5400.0 A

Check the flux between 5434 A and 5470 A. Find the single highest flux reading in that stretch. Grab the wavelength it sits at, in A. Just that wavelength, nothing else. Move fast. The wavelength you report 5448.0 A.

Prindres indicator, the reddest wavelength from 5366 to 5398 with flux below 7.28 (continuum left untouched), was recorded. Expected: 5396.0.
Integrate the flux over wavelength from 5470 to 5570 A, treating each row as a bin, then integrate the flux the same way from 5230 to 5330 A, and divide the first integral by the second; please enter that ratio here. 1.01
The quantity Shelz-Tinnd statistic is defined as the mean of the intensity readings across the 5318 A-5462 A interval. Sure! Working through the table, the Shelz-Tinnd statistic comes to 7.10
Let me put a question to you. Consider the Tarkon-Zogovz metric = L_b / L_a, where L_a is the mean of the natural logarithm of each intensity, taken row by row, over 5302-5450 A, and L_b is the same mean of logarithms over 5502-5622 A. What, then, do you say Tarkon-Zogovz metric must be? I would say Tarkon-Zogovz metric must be 1.00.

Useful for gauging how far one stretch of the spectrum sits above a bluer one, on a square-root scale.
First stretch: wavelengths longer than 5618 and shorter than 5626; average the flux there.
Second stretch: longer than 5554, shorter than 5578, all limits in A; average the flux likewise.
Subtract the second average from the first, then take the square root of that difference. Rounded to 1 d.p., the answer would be 0.4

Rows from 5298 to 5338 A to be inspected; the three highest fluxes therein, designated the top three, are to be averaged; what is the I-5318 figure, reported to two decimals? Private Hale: 7.59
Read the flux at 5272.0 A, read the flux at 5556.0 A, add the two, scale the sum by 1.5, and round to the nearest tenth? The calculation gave 21.4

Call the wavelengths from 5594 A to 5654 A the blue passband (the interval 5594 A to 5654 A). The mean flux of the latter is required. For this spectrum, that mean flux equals 7.09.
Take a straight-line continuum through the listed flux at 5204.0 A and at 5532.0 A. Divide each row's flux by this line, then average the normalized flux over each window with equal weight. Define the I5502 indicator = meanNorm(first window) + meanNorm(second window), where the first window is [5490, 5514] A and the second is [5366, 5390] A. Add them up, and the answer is 1.94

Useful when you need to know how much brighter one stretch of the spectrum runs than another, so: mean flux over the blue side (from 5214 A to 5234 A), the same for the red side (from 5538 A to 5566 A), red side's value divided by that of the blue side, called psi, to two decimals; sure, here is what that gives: 1.05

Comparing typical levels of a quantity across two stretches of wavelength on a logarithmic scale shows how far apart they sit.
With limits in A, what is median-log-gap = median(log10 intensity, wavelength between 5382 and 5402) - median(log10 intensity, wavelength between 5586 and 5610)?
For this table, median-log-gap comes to -0.005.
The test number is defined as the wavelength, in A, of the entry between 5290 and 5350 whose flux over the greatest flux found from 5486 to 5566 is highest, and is 5296.0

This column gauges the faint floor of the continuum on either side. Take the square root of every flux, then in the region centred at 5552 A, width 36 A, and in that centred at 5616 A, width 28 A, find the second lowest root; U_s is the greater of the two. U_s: 2.65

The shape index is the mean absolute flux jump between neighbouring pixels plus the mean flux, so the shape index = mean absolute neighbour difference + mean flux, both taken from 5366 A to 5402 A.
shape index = 7.26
